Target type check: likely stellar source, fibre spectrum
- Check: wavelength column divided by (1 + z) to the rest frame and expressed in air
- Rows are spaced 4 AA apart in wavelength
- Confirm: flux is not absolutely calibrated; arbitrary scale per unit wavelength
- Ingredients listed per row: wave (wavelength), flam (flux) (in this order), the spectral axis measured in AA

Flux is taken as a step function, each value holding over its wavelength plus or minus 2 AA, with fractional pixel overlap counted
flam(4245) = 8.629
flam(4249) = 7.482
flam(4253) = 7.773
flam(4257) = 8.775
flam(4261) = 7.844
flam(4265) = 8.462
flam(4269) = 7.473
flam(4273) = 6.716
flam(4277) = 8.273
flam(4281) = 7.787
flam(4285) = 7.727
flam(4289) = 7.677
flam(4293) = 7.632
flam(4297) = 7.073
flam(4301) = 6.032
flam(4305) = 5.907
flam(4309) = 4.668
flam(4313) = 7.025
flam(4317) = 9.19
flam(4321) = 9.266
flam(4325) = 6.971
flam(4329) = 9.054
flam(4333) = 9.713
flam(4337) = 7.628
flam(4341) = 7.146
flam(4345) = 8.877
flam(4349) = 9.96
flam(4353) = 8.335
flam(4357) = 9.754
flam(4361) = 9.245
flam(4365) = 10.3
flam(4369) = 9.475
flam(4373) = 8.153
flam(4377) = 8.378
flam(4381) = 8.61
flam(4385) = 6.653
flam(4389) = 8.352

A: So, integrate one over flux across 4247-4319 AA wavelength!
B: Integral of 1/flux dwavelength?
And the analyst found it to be 10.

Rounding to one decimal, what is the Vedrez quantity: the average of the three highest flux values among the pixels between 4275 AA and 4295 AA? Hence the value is 7.9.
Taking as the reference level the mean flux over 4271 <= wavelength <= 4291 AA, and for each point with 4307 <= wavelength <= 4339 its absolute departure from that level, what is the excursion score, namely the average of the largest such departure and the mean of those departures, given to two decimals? 2.17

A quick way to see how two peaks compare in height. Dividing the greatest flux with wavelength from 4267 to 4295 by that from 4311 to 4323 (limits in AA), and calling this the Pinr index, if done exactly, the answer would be 0.89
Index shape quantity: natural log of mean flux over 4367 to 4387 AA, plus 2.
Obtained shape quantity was 4.11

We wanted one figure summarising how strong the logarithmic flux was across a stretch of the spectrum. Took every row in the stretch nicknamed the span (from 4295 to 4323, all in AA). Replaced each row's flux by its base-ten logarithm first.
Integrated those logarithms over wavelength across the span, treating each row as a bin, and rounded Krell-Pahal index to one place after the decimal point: 23.4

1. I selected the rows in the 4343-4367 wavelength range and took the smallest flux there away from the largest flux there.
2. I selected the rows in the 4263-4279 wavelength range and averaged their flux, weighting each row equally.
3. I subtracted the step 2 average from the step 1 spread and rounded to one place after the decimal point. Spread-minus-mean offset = -5.8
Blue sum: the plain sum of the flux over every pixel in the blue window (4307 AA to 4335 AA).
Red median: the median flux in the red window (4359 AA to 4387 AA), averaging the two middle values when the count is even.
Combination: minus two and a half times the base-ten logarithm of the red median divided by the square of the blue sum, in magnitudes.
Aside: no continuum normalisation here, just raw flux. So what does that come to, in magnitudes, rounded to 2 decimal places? 6.40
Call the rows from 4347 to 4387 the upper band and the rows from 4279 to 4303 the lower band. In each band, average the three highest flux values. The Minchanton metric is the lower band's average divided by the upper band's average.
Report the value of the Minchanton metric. 0.77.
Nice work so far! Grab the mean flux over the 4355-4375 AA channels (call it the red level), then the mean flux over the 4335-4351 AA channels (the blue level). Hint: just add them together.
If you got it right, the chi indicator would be 17.8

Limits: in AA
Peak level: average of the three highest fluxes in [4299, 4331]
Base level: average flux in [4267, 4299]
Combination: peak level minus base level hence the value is 1.63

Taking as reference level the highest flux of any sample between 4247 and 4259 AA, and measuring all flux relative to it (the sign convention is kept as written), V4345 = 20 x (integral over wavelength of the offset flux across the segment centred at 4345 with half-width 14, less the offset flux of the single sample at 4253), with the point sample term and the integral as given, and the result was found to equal 19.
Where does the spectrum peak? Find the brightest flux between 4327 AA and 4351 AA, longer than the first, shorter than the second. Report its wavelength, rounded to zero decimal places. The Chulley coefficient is 4349 AA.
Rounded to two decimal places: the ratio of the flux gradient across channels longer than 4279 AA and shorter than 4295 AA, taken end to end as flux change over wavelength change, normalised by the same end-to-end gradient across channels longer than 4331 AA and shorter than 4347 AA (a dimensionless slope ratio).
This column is 0.19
